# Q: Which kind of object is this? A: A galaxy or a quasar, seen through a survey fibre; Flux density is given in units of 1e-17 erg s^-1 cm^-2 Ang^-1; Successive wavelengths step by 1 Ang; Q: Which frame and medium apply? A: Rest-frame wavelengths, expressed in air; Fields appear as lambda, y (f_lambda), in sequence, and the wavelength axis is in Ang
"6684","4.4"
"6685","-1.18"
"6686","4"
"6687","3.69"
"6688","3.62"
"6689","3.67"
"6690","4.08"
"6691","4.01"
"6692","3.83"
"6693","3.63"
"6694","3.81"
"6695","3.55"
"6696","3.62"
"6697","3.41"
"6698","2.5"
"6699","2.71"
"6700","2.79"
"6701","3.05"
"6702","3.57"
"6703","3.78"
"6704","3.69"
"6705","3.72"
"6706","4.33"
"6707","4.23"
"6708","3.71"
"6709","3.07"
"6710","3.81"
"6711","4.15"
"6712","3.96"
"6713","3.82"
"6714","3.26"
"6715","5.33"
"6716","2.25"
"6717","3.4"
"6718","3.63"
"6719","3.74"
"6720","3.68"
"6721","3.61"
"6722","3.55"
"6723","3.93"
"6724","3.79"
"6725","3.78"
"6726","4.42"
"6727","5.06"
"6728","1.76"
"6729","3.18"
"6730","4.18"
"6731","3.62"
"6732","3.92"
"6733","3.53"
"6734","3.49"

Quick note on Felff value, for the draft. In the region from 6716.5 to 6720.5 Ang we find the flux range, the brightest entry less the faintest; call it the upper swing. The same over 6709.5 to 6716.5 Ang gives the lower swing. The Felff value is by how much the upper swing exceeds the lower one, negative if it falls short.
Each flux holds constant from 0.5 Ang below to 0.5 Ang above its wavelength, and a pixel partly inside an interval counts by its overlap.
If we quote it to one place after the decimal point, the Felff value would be -2.7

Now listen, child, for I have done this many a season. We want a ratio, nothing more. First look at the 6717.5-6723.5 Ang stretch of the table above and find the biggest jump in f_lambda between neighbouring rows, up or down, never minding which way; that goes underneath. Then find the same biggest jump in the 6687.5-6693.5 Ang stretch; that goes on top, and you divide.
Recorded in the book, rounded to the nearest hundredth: 1.08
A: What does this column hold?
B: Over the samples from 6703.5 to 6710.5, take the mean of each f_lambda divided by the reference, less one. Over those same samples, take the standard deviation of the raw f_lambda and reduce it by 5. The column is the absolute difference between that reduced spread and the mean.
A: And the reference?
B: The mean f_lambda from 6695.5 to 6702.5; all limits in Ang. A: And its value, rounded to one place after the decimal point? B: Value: 4.8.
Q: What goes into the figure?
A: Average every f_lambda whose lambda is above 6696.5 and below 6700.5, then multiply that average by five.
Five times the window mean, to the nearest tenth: 14.3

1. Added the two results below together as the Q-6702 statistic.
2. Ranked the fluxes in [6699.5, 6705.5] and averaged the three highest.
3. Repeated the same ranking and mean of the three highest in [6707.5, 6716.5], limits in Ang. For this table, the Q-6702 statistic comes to 8.21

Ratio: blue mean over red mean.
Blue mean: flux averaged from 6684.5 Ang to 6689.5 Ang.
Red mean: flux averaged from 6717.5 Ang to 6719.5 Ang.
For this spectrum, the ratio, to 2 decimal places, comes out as 0.75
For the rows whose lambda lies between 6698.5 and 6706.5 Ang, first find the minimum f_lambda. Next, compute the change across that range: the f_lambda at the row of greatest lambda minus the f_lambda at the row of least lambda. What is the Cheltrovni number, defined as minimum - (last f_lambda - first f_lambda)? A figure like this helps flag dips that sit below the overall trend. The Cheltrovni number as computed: 1.1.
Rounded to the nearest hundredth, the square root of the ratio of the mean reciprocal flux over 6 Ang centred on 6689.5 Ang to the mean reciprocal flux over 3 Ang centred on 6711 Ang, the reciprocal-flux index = 1.02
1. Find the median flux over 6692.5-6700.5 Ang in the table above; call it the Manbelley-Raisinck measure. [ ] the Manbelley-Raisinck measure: 3.48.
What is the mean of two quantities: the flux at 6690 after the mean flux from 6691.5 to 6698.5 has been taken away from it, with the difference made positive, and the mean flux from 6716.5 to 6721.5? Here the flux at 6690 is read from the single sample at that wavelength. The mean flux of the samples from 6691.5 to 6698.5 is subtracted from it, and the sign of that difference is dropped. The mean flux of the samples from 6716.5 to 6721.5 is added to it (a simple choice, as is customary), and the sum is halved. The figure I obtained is 2.11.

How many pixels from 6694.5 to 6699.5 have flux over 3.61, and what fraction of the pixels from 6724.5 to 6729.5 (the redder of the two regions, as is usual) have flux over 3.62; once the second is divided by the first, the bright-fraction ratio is 0.60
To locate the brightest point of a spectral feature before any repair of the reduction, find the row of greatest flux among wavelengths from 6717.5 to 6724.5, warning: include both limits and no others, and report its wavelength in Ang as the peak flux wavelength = 6723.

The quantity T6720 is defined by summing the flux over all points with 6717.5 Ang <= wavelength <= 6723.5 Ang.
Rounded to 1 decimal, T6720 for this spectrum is 22.1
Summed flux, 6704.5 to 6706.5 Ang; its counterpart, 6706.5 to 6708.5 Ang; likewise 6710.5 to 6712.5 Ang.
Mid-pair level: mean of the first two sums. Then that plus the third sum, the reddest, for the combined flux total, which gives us 16.1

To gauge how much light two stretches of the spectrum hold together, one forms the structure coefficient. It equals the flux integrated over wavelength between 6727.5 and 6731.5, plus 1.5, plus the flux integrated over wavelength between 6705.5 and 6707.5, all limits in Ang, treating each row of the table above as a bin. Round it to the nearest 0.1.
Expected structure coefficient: 22.8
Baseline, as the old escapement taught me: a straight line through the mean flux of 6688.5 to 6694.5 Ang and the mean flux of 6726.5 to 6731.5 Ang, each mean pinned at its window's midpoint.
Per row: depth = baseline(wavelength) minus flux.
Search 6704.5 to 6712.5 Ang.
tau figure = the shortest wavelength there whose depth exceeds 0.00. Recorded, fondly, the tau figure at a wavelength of 6705 Ang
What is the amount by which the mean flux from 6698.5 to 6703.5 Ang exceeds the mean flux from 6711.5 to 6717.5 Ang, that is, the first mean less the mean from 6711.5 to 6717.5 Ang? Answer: -0.5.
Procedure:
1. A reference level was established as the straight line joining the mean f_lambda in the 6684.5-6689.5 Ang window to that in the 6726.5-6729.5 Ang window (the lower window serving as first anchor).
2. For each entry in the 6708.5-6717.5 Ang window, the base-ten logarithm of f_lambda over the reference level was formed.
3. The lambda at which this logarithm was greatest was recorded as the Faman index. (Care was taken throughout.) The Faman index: 6715 Ang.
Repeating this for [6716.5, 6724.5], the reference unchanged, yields 6723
